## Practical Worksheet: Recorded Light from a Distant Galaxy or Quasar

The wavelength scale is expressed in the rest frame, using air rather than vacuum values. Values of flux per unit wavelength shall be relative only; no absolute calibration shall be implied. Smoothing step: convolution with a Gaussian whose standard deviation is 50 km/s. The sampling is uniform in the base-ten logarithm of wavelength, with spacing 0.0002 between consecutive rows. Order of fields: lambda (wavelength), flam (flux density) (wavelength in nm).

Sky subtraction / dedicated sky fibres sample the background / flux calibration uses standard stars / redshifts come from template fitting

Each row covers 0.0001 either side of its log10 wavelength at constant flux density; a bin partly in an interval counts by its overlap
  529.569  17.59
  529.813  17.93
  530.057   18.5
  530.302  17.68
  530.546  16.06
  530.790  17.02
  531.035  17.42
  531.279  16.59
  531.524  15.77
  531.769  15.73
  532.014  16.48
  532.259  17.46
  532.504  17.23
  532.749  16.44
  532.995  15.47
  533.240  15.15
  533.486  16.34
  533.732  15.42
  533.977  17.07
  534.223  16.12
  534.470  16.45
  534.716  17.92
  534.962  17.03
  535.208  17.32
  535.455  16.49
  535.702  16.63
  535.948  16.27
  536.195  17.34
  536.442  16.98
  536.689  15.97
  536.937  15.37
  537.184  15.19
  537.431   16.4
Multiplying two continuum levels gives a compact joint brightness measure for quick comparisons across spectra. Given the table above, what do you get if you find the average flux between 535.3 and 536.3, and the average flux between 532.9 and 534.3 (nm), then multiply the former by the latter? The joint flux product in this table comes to 266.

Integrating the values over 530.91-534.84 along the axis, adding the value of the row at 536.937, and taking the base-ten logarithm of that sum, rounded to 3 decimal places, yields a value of 1.903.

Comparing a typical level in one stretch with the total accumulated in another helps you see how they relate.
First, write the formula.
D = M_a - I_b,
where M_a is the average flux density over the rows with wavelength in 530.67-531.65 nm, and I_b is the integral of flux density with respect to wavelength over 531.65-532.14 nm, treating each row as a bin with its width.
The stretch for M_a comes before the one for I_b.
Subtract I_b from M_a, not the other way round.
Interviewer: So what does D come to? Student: 8.8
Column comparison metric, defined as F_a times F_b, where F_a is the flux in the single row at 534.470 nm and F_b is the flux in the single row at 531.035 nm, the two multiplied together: 287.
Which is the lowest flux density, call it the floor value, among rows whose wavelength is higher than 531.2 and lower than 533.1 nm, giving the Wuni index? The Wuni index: 15.47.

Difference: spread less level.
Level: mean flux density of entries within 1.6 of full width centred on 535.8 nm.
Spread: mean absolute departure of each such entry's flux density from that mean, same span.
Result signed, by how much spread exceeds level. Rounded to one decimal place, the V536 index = -16.5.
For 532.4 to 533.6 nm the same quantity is -15.5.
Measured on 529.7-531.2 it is -16.8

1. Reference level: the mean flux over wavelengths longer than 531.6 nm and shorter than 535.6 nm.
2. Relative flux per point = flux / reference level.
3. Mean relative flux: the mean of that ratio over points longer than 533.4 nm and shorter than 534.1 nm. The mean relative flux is 0.99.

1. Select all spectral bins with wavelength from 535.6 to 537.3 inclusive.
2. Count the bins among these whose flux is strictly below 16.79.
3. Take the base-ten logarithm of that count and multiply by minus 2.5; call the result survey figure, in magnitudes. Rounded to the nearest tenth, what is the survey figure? -1.7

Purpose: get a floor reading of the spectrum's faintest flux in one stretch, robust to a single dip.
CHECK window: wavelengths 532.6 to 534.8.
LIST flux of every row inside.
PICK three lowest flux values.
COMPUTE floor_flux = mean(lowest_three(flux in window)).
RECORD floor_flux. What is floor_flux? 15.3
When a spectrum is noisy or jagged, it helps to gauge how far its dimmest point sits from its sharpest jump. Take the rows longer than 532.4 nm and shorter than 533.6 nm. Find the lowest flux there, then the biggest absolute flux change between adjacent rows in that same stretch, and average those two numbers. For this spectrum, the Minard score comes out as 8.17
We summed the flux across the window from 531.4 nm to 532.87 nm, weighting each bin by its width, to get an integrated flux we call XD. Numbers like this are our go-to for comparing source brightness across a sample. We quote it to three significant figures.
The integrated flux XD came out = 24.3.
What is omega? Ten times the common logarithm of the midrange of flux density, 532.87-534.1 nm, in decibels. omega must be 12.1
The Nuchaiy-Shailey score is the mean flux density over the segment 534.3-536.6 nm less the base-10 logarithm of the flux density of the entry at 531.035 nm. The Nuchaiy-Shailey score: 15.7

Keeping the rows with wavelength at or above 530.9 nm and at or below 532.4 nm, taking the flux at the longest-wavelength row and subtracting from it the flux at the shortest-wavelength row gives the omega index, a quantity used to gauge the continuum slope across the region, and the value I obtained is 0.0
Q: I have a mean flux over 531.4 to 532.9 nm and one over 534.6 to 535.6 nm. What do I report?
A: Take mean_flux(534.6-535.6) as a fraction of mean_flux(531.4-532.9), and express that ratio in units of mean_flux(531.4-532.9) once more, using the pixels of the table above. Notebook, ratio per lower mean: 0.063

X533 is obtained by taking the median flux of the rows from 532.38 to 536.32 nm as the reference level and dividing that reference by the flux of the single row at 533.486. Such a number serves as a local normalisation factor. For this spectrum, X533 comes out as 1.01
